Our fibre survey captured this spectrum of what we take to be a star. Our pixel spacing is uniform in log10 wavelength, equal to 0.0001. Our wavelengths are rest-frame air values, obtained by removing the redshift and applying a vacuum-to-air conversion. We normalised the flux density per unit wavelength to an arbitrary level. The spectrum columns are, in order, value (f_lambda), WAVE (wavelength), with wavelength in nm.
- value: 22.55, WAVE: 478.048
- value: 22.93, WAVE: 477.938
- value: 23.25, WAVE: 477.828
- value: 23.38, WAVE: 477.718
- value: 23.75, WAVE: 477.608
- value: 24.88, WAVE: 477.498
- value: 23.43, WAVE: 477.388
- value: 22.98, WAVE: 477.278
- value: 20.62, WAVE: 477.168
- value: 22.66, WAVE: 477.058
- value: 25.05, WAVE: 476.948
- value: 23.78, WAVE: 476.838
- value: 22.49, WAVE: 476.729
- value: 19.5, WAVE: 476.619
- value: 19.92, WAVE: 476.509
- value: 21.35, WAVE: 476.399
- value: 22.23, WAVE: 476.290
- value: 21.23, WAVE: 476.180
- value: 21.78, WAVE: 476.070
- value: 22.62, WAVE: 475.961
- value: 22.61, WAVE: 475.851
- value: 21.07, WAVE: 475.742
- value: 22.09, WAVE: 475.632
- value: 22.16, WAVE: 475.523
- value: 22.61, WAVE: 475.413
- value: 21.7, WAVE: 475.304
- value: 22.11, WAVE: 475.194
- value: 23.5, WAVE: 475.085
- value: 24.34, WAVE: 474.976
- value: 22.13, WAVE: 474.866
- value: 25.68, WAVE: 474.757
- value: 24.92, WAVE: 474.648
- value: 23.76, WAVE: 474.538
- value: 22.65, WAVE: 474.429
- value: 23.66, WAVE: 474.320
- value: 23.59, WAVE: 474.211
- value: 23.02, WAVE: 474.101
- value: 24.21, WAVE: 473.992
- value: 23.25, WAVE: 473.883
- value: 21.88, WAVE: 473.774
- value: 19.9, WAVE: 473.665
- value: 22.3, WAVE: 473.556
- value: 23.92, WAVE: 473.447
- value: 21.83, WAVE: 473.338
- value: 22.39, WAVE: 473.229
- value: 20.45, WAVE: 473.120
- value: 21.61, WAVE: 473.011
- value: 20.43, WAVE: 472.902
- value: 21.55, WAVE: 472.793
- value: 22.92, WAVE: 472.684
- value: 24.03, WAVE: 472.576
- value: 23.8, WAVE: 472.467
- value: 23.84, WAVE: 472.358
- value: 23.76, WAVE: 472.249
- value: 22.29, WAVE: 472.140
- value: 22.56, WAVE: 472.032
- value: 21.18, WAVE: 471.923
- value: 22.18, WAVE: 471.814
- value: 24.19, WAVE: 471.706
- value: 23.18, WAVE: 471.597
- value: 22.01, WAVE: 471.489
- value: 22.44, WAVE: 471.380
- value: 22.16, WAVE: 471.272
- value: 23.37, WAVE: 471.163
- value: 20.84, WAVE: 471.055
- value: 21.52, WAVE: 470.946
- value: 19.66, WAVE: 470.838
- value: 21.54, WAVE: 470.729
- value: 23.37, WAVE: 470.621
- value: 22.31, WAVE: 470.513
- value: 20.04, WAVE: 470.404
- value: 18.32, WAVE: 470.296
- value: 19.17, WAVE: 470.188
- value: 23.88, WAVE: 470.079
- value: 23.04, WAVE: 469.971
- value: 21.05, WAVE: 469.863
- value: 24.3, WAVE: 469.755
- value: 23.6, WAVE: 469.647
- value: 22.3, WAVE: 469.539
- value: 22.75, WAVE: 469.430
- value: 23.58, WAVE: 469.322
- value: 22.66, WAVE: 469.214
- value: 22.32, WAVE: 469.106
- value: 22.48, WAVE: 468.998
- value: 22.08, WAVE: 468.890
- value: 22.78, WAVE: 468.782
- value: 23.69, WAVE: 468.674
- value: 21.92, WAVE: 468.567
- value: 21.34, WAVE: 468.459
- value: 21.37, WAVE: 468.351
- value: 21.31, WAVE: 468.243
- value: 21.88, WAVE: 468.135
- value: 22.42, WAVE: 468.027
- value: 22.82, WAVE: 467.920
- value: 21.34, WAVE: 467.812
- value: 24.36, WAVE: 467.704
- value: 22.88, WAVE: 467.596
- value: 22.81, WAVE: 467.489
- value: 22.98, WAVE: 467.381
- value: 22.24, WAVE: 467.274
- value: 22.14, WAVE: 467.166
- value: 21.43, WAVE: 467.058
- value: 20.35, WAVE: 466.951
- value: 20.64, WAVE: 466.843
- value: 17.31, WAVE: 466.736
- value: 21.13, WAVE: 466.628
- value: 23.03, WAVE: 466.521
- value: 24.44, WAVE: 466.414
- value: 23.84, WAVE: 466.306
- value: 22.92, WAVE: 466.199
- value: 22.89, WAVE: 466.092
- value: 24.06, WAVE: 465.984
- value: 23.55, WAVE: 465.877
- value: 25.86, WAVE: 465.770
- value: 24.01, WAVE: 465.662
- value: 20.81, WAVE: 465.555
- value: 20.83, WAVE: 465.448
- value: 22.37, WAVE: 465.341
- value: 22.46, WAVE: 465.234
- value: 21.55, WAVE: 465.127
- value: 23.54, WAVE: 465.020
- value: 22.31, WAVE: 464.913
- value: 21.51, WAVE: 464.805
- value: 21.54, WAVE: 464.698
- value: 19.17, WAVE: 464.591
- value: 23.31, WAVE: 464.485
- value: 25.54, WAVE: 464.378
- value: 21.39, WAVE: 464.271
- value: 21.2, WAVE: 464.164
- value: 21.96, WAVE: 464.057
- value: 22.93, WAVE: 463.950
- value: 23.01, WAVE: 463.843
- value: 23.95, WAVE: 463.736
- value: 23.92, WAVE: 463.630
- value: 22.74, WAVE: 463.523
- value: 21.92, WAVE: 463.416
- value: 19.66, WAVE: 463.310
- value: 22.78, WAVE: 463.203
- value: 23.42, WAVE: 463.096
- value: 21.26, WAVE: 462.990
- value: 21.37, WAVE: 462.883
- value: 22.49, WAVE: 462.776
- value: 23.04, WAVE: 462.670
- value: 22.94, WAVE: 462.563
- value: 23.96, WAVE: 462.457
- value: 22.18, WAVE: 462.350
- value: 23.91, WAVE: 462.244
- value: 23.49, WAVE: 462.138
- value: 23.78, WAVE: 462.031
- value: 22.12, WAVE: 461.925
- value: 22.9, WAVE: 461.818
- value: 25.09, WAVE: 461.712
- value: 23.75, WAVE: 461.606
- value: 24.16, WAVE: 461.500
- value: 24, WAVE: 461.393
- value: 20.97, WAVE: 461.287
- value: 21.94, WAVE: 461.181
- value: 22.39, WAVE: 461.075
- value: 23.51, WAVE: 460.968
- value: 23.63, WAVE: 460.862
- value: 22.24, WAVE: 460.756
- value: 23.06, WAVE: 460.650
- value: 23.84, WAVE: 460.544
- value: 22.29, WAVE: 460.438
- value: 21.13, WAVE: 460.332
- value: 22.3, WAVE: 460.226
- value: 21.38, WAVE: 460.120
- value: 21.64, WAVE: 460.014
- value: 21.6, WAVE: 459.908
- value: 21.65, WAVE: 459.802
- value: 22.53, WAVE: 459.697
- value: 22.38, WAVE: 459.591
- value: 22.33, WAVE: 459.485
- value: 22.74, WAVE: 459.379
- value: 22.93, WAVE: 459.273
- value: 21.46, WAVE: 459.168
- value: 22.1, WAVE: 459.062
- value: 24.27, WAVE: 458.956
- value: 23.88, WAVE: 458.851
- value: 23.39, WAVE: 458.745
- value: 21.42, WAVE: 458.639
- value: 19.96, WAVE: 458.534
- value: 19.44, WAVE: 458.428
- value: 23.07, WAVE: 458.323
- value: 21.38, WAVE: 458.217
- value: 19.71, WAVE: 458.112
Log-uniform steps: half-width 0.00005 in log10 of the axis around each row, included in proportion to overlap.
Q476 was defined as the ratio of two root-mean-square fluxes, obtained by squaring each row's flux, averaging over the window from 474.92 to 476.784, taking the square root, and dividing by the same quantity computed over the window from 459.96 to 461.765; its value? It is 0.964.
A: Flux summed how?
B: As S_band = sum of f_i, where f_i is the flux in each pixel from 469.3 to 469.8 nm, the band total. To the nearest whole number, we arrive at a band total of 117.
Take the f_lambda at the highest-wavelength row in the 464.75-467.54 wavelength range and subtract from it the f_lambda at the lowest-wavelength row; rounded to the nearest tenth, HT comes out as 1.3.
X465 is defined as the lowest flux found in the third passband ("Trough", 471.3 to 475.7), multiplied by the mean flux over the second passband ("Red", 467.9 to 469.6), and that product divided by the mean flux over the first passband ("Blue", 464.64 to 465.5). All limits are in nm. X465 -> 20.2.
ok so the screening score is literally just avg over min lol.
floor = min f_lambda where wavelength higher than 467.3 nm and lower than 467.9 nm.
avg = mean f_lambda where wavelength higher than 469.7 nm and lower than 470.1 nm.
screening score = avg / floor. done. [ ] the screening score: 1.08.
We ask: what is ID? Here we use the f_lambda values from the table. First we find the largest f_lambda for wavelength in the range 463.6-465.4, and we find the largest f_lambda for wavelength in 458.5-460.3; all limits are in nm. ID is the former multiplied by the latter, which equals 620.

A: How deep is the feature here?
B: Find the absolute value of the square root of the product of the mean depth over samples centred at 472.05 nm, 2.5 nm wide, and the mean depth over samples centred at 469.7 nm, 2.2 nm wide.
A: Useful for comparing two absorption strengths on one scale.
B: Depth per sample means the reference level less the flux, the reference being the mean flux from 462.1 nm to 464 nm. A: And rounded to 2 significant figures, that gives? 0.45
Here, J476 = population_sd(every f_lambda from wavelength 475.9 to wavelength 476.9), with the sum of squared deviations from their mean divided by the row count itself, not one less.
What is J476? 1.3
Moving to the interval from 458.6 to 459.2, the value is 1.1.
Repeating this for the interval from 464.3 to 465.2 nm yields 1.8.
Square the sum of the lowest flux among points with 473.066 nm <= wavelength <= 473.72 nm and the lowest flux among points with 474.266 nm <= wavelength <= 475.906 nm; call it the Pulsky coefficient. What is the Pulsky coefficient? 1679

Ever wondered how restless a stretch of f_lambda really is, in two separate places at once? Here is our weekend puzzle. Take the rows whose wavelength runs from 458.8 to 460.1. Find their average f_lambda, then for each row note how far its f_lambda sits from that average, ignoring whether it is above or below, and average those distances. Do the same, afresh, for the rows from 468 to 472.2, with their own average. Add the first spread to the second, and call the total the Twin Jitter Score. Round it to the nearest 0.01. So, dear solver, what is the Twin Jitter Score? 1.64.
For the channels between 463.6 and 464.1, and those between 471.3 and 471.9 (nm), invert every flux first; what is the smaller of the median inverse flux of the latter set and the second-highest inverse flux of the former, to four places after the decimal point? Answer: 0.0436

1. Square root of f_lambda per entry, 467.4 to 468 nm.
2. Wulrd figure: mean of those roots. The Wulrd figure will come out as 4.78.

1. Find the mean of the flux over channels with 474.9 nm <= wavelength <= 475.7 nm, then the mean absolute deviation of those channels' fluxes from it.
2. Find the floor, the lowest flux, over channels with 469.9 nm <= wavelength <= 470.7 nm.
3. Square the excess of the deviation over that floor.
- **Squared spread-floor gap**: 309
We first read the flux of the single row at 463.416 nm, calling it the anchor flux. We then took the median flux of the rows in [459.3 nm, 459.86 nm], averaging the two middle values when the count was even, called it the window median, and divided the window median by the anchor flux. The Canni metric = 1.02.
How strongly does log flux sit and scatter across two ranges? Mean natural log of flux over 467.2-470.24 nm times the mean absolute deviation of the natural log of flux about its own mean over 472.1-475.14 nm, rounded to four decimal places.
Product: 0.1528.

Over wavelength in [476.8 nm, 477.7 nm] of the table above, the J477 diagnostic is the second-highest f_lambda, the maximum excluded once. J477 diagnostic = 24.88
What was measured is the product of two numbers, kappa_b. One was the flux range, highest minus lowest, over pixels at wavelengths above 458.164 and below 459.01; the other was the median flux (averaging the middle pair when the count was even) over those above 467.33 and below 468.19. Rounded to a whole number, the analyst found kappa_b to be 110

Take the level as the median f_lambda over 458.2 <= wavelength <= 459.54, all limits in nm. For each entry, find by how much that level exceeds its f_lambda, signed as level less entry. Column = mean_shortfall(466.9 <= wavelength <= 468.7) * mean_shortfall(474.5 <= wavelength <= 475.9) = -0.1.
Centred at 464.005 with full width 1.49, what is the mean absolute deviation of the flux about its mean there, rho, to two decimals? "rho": 1.33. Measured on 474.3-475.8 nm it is 1.10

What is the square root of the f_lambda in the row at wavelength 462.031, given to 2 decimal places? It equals 4.88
